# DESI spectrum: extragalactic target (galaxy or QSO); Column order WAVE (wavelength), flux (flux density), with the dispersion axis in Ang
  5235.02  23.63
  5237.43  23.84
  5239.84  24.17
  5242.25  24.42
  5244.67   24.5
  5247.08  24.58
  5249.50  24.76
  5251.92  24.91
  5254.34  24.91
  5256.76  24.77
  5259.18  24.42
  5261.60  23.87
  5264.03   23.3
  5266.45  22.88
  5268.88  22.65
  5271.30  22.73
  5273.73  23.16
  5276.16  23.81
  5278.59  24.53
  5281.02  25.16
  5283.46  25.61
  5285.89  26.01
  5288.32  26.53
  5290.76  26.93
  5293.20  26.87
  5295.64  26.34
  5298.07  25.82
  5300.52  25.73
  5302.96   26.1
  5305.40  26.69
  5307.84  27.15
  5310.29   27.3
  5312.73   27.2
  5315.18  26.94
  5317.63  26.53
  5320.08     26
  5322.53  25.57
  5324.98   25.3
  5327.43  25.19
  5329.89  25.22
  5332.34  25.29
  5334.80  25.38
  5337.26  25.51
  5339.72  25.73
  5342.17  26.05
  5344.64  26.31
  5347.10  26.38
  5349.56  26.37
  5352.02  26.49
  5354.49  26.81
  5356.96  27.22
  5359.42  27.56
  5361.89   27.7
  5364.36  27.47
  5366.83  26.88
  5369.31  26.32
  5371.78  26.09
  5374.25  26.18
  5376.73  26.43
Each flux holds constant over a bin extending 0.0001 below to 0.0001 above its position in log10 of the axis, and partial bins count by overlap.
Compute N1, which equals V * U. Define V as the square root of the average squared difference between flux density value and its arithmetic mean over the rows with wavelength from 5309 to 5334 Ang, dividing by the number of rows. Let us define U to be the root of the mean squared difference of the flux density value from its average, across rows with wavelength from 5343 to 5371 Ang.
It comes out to 0.42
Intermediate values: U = 0.51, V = 0.82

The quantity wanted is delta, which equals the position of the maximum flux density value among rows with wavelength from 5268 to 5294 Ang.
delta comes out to 5290.76 Ang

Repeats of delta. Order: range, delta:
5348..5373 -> 5361.89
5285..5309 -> 5307.84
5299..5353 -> 5310.29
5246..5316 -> 5310.29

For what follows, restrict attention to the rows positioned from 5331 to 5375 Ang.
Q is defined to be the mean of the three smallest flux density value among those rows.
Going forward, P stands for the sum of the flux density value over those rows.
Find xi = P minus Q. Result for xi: 450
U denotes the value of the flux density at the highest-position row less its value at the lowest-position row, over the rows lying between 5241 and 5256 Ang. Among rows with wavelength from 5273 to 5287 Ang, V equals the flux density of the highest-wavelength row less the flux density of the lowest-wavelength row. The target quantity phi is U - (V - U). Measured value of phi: -2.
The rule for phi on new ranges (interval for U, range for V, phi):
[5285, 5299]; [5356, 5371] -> 1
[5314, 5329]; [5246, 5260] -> -3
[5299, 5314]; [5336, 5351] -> 2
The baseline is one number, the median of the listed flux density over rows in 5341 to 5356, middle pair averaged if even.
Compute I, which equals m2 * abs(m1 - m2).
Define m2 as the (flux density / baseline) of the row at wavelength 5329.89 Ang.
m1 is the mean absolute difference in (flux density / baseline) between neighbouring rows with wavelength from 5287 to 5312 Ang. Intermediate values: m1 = 0.013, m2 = 0.96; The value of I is 0.90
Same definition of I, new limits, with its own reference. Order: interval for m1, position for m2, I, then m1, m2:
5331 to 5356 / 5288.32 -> 1.01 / 0.006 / 1.01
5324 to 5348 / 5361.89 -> 1.10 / 0.005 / 1.05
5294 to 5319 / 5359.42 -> 1.08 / 0.012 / 1.04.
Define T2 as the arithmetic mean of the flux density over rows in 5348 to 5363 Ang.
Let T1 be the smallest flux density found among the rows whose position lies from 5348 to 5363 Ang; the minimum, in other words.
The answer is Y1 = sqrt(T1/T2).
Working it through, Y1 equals 0.988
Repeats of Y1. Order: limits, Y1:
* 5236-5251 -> 0.989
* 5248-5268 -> 0.972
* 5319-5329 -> 0.994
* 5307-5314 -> 0.999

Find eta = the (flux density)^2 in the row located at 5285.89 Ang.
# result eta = 677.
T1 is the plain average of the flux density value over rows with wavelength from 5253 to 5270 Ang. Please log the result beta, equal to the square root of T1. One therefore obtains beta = 4.88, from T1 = 23.8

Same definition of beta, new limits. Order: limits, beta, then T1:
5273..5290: 5.00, 25.0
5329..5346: 5.06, 25.6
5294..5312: 5.14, 26.4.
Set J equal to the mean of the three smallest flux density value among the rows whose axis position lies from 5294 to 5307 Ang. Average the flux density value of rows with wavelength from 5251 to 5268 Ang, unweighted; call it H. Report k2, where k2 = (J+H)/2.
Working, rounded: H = 24.2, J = 25.9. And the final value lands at 25.0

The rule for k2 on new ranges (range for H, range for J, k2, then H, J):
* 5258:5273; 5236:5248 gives 23.7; 23.3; 24.1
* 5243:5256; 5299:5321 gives 25.3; 24.7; 25.9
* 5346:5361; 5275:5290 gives 25.7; 26.8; 24.5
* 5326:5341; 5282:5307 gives 25.6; 25.4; 25.7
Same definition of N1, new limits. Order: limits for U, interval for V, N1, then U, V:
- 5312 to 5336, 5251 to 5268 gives 0.55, 0.72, 0.76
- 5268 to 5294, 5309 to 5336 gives 1.25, 1.55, 0.80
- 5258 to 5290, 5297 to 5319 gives 0.71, 1.25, 0.57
